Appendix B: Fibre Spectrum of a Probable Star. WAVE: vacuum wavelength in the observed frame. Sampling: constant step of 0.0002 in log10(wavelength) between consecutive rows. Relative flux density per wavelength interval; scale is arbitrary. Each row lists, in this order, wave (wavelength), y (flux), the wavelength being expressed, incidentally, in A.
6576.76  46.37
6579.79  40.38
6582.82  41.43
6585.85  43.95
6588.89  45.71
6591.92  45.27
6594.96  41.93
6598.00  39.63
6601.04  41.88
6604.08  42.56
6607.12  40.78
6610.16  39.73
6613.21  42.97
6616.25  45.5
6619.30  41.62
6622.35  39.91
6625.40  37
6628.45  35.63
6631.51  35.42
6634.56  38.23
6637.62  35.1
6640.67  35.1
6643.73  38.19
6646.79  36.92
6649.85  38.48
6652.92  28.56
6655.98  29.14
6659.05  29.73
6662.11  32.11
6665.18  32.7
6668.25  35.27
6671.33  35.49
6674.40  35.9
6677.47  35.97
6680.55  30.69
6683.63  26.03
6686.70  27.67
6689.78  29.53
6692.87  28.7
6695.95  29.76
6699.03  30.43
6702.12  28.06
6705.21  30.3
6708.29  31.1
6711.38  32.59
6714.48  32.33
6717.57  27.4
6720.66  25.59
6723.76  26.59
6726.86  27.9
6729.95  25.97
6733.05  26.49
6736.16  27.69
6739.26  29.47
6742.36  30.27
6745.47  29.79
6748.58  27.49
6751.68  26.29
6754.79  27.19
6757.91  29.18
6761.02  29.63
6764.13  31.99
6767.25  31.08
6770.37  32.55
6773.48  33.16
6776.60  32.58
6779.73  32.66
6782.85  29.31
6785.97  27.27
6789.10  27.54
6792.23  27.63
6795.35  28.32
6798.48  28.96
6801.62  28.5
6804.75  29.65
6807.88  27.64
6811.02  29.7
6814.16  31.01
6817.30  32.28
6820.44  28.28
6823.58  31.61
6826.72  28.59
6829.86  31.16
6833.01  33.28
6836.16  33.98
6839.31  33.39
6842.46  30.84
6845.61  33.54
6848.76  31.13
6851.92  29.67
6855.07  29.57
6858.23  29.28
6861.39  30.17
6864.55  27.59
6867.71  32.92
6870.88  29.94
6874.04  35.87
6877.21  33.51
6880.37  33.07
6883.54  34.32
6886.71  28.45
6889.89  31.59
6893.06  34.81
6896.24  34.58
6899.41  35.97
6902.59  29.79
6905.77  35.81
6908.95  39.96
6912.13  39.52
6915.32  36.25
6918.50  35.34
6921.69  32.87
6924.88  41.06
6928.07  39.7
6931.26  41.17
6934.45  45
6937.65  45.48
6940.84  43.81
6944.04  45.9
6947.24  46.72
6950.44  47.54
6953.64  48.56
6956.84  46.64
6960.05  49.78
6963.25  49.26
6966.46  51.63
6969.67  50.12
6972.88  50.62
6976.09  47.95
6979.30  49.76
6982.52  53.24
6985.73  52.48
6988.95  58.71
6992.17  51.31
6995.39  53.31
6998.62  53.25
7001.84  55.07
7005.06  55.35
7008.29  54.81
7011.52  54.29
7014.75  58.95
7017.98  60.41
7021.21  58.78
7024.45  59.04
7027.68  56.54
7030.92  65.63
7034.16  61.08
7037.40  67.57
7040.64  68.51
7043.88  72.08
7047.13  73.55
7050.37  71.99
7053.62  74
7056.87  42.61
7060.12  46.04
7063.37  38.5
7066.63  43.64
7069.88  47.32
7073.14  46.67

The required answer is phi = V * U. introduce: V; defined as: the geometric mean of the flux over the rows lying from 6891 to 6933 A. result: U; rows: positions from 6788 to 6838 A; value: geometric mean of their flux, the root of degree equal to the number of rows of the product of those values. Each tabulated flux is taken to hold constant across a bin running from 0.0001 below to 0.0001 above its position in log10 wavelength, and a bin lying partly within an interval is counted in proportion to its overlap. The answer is 1089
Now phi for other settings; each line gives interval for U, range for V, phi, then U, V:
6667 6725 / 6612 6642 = 1167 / 30.3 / 38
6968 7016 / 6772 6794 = 1592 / 53.2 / 30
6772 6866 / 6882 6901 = 1002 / 30.2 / 33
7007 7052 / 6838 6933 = 2104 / 62.8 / 34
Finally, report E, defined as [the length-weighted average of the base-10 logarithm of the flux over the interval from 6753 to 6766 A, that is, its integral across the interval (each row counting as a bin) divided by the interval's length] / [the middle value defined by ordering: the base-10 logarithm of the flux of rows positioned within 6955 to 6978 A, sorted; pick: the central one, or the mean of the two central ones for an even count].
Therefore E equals 0.87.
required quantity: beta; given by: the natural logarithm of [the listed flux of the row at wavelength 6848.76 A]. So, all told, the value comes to 3.44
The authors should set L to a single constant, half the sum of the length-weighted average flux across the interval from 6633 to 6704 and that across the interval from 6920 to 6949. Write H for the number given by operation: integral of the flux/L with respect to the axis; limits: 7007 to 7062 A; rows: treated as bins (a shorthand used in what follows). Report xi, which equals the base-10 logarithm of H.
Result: 1.96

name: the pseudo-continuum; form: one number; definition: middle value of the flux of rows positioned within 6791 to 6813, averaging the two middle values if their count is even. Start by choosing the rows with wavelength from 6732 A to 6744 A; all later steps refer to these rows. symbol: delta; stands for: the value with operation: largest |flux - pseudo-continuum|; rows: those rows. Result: 2.0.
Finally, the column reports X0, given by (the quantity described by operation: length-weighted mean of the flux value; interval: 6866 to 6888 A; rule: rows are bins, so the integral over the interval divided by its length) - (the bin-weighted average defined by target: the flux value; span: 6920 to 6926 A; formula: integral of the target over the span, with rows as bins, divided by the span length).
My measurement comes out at -4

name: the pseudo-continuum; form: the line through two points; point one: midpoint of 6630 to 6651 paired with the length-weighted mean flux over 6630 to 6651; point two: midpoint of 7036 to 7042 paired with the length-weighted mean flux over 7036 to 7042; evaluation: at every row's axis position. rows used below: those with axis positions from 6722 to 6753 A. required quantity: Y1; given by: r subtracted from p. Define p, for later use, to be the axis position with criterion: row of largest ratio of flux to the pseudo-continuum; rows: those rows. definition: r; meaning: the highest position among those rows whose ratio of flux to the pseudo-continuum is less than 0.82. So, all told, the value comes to -9.3 A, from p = 6742.36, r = 6751.68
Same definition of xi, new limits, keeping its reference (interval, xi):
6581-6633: 1.76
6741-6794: 1.62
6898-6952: 1.76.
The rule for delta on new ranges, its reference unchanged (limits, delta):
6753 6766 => 3.5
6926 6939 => 17.0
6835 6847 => 5.5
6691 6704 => 1.9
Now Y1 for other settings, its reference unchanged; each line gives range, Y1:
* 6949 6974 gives -6.4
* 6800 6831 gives -12.6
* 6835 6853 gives -15.8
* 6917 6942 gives -3.2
